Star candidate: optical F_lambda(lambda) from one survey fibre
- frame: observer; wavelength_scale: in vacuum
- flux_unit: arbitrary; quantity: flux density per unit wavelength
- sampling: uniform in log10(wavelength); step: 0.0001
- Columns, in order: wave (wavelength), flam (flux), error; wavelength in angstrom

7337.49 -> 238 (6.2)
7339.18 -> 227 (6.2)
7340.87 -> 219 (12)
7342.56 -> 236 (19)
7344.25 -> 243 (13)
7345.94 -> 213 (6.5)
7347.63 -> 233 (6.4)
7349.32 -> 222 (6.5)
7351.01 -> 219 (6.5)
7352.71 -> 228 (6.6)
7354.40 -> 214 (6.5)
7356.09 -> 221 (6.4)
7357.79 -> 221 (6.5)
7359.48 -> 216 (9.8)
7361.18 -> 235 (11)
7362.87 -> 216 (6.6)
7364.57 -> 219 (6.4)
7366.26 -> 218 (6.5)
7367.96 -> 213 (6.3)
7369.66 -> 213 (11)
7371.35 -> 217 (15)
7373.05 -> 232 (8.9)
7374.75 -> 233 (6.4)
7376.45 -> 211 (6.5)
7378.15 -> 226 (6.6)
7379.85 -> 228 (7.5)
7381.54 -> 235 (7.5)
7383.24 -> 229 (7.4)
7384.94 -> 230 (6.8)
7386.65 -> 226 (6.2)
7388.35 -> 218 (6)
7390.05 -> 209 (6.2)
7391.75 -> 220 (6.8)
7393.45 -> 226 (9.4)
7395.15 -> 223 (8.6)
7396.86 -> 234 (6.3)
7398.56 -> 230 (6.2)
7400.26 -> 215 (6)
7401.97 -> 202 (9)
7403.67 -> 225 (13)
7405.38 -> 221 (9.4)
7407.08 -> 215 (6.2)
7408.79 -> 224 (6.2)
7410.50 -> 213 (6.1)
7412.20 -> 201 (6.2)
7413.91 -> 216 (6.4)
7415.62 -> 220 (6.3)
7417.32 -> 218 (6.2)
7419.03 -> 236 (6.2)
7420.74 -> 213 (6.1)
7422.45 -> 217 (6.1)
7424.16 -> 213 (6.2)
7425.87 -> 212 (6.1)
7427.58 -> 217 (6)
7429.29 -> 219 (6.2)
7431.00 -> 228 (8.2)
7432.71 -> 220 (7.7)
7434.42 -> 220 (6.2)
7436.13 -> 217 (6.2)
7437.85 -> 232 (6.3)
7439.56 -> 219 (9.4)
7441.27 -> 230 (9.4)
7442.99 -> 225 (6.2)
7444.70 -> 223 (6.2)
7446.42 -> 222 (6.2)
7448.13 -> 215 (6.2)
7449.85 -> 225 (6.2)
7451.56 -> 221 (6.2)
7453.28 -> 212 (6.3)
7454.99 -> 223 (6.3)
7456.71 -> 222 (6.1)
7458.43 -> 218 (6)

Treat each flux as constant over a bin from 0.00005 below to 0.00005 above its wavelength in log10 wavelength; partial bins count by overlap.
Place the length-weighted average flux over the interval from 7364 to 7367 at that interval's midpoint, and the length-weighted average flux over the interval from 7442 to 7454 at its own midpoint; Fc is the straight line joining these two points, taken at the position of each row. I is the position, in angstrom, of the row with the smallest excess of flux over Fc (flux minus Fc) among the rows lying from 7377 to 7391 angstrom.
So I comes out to 7390.05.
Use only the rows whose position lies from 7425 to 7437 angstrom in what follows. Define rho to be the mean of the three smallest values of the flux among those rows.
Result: 215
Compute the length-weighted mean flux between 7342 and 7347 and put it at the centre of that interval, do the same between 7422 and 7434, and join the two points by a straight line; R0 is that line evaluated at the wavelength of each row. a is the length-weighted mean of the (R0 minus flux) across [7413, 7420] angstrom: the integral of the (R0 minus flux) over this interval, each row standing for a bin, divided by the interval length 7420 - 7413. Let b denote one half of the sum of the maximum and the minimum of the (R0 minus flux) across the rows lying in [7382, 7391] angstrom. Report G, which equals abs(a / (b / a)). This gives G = 1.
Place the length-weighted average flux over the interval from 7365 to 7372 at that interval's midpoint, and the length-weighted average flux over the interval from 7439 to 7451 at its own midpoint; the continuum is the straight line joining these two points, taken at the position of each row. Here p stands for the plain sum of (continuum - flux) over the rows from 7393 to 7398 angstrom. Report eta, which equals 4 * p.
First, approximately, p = -29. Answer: -115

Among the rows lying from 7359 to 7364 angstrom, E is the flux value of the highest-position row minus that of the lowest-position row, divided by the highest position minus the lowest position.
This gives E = 0.0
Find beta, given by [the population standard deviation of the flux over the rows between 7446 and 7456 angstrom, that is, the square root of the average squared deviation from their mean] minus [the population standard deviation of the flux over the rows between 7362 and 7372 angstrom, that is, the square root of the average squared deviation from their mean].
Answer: 2.3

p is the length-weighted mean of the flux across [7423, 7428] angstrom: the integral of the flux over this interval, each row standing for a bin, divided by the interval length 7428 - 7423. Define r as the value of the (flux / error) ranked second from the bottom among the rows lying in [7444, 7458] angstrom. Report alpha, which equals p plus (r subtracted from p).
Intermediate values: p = 214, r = 35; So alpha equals 393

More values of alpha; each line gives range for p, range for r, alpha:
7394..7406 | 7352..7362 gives 421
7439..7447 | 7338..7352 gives 430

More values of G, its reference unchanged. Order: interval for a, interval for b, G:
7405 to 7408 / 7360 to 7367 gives 6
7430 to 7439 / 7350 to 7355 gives 4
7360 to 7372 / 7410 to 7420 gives 51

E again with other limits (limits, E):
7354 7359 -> 2.1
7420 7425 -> 0.0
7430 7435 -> -2.3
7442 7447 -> -0.9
